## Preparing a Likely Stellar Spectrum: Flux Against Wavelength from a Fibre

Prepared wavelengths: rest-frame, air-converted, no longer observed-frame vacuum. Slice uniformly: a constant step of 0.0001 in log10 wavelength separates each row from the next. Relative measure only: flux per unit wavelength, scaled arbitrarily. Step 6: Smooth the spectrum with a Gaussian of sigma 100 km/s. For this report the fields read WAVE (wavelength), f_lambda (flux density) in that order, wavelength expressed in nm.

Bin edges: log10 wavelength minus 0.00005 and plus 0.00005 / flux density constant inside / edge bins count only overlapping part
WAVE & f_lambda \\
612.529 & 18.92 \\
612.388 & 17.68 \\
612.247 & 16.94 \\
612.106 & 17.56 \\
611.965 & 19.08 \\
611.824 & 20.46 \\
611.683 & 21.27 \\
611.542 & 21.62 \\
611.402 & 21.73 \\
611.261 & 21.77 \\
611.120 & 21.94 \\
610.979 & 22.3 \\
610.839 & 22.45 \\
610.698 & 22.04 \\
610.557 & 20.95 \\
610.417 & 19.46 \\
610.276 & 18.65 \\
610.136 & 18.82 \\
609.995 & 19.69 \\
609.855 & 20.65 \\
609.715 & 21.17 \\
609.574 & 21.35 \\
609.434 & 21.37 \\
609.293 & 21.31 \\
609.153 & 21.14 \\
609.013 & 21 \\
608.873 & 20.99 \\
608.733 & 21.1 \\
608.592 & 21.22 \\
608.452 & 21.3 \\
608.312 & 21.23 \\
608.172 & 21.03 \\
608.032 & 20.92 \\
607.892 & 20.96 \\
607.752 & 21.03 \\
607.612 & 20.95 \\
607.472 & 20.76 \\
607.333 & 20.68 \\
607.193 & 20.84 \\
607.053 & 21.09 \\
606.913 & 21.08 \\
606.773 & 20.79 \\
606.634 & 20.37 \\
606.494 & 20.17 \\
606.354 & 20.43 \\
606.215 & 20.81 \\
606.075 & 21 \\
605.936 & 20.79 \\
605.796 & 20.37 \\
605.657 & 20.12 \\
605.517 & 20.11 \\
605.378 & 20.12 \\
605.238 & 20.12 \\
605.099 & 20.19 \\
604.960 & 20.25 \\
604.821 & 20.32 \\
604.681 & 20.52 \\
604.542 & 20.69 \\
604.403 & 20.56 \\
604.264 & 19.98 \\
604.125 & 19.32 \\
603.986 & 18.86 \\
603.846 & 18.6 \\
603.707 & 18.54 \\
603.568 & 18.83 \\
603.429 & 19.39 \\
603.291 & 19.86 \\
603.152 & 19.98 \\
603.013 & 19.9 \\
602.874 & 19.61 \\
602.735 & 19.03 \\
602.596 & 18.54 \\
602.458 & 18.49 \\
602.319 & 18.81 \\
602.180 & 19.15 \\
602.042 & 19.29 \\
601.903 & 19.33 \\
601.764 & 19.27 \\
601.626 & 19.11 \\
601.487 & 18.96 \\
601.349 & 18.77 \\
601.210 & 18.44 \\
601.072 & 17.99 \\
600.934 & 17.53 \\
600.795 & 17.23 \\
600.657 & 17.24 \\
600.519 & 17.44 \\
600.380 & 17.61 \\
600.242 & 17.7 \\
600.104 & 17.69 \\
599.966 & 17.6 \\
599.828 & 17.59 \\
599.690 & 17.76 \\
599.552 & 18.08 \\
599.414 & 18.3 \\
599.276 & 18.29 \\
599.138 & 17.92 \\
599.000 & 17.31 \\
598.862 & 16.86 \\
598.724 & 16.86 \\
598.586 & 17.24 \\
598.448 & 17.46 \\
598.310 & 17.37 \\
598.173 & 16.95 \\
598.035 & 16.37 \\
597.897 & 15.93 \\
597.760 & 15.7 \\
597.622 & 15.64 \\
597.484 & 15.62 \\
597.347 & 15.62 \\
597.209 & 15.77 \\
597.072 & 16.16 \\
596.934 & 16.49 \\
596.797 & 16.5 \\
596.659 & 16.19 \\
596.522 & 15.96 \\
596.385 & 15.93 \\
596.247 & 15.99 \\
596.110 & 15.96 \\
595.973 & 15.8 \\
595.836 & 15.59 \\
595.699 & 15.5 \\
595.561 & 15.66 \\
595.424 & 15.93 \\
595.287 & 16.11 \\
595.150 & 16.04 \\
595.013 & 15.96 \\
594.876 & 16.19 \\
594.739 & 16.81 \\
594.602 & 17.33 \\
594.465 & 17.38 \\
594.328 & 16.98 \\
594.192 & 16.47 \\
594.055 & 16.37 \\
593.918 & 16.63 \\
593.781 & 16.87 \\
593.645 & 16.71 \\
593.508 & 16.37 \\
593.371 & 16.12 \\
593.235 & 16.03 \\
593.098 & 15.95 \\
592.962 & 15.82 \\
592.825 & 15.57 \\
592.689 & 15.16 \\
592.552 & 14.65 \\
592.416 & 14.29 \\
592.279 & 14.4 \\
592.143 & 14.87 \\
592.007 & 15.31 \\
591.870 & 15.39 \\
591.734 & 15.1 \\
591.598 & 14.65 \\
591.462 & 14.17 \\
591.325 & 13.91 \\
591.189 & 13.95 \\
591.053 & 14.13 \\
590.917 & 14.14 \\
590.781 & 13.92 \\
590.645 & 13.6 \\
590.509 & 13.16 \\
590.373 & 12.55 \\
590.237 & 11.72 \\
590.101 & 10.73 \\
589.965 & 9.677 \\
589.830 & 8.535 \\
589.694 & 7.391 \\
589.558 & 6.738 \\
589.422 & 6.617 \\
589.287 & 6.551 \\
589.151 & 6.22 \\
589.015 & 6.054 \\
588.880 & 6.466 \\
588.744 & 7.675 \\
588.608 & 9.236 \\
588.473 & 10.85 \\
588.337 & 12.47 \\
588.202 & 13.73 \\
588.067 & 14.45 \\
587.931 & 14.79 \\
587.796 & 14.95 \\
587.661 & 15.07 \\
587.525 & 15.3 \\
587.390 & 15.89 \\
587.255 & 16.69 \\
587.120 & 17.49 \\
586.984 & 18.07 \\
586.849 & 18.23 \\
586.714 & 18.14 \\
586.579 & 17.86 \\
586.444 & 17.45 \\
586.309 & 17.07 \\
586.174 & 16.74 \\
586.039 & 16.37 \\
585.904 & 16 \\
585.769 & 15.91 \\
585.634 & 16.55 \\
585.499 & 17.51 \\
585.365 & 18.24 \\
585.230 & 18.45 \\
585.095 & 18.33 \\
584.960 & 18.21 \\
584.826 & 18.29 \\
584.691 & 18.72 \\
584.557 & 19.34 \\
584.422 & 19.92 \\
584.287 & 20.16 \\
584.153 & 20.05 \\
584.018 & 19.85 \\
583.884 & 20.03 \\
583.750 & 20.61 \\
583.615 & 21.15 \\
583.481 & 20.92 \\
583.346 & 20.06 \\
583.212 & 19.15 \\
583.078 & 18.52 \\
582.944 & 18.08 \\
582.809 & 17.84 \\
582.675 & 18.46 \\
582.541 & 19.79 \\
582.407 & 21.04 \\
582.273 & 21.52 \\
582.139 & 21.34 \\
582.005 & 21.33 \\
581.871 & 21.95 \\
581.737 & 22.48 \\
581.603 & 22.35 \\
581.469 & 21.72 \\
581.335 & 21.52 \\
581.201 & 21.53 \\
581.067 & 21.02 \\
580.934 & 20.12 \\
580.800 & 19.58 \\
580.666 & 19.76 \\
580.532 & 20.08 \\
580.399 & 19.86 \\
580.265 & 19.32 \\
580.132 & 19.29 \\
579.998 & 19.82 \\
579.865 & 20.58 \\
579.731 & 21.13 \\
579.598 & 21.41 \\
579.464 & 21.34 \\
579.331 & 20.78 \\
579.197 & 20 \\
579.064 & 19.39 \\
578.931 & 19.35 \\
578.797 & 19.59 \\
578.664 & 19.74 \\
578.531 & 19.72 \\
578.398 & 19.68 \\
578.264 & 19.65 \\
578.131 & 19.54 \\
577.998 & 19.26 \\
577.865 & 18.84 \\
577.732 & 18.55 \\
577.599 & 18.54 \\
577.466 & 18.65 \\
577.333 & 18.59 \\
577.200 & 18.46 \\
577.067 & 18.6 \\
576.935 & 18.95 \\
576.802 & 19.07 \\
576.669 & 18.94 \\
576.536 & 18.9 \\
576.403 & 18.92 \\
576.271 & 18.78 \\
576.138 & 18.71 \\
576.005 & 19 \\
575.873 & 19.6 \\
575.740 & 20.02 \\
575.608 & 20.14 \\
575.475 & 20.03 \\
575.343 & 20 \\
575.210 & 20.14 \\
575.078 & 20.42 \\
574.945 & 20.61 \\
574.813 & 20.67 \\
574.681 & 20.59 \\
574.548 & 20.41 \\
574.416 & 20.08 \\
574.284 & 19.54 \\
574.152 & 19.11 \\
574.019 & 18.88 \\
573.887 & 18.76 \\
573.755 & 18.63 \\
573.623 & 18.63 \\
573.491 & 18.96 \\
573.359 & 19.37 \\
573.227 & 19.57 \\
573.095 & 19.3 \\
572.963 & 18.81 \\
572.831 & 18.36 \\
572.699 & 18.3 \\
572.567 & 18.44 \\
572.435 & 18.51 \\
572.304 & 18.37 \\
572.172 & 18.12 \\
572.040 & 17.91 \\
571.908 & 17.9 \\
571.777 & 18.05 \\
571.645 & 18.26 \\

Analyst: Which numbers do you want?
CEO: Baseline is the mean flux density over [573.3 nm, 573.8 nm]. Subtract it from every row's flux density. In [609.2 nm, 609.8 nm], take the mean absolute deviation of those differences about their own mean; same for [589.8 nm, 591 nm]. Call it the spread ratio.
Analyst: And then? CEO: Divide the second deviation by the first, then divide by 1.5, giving 16.8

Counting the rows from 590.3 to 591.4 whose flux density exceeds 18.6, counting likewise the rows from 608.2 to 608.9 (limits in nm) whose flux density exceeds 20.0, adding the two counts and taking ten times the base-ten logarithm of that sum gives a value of 7.0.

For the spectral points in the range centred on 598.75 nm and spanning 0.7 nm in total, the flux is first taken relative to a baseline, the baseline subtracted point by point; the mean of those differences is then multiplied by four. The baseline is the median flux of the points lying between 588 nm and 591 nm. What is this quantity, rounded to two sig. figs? 28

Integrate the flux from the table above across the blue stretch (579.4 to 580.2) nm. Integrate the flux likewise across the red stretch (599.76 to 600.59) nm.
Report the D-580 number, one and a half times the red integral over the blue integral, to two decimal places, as 1.33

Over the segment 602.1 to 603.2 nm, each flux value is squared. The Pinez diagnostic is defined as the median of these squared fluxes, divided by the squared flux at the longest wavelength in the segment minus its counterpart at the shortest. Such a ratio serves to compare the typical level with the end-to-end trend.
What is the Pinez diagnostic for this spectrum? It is 11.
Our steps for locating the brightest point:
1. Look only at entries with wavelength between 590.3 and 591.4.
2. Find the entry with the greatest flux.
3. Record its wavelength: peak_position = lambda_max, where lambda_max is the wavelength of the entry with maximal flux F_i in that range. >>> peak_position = 590.917 nm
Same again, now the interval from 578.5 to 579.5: 579.464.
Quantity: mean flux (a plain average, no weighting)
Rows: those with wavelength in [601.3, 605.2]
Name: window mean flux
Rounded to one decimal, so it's 19.4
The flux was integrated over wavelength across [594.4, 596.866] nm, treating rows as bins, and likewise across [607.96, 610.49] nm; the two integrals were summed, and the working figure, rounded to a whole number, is 92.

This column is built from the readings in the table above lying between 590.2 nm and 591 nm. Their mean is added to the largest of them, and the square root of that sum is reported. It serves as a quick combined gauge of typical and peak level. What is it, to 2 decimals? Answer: 5.23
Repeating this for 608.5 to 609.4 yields 6.51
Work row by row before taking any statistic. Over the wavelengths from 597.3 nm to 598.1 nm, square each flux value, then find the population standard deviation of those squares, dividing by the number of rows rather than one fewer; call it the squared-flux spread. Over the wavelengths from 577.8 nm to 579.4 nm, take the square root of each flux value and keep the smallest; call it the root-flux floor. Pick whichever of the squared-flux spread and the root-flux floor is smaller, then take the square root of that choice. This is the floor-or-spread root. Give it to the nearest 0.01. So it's 2.08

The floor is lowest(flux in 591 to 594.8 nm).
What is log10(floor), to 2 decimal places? 1.14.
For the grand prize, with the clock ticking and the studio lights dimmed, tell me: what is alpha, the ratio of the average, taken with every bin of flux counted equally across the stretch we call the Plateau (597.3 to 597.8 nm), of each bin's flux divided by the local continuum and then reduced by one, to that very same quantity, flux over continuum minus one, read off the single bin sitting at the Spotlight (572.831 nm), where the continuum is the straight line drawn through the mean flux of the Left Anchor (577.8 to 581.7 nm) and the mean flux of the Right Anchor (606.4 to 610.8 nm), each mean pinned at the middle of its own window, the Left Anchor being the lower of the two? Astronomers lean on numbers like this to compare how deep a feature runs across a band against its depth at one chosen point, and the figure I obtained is 2.8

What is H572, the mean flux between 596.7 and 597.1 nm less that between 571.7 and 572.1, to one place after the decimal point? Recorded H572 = -1.6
